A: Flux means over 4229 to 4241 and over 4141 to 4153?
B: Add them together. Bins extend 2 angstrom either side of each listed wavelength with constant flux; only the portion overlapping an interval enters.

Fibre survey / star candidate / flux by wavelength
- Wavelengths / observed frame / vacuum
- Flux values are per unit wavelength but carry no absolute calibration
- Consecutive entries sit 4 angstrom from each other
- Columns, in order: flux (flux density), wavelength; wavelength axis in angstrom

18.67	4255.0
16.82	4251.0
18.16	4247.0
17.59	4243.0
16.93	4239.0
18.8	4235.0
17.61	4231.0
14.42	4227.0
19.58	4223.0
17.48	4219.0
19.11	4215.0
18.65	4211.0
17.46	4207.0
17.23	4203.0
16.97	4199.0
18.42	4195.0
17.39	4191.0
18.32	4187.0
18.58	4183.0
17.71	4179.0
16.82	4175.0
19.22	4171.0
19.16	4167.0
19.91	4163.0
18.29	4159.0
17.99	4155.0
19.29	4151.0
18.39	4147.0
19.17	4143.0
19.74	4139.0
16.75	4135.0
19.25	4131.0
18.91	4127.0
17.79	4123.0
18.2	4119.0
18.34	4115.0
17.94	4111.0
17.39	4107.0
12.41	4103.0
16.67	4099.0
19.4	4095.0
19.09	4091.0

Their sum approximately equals 36.7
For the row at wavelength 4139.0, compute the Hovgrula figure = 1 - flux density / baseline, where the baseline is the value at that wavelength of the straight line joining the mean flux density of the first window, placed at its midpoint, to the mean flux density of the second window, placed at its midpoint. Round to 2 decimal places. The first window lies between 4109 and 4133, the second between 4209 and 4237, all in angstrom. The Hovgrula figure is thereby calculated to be -0.08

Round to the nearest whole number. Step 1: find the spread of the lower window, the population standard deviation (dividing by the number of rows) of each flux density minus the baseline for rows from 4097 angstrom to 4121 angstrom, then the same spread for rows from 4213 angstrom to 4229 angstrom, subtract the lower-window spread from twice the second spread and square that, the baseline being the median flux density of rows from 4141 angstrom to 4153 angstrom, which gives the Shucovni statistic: 4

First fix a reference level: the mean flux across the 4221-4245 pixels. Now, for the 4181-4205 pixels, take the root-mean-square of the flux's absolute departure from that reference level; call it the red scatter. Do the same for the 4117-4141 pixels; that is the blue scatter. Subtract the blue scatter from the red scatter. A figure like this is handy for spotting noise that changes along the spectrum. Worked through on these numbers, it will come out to -0.7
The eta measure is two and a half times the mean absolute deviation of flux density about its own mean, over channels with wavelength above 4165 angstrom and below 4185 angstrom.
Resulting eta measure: 2.07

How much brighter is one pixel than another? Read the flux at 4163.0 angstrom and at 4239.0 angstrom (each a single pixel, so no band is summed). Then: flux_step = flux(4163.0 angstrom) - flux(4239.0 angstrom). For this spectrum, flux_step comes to 3.0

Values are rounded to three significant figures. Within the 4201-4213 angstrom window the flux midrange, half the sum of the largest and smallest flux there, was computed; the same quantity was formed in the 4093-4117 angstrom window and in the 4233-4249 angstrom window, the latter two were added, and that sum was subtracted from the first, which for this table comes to -15.8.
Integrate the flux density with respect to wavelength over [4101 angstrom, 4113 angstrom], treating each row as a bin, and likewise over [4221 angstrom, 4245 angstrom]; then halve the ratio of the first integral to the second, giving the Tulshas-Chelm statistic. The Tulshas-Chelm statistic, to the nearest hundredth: 0.23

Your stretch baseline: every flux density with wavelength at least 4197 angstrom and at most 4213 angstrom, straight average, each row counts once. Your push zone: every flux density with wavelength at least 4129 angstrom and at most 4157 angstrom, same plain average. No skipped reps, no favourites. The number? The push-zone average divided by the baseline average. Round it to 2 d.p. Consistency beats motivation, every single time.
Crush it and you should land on 1.06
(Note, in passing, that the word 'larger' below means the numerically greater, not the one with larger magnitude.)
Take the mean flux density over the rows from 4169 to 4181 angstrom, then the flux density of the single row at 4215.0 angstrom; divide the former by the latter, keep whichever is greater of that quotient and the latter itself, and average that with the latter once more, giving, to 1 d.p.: 19.1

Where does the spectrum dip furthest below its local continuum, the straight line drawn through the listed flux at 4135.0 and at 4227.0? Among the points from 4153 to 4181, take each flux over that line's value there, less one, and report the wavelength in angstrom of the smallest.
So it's 4175.0 angstrom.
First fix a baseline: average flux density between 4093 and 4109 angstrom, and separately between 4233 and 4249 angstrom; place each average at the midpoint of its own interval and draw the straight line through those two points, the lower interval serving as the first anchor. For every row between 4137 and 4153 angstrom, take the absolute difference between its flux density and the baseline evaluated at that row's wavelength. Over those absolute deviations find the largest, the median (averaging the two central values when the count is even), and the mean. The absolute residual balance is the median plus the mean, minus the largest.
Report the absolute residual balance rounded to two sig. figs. 1.6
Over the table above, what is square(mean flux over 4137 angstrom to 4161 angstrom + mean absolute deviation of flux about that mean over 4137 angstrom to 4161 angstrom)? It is 376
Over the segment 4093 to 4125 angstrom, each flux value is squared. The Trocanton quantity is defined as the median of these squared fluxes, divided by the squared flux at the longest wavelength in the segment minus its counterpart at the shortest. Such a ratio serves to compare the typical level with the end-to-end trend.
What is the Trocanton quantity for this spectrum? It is -5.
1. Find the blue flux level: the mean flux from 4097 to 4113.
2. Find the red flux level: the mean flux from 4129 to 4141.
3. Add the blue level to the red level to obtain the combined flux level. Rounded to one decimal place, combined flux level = 34.7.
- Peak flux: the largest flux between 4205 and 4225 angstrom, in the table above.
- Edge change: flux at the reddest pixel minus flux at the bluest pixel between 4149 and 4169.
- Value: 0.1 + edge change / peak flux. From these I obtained 0.09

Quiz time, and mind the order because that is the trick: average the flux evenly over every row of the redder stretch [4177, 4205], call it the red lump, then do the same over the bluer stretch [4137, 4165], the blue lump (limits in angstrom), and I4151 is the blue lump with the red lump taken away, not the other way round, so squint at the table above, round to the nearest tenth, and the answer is 1.2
